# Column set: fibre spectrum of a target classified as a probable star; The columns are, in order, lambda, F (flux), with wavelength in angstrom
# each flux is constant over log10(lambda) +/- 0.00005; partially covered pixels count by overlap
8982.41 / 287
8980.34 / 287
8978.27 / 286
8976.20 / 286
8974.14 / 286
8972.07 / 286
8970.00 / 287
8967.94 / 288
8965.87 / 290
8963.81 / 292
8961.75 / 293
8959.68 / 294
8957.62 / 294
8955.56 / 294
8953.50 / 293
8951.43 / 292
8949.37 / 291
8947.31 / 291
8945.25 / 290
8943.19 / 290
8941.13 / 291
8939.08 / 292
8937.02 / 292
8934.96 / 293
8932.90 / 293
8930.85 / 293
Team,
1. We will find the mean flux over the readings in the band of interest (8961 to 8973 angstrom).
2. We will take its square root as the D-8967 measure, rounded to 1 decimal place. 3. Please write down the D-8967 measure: 17.0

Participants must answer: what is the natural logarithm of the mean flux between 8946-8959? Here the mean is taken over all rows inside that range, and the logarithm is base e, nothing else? 5.68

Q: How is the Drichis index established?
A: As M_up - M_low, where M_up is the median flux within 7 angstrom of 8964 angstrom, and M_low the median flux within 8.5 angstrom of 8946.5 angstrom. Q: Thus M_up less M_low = 1.0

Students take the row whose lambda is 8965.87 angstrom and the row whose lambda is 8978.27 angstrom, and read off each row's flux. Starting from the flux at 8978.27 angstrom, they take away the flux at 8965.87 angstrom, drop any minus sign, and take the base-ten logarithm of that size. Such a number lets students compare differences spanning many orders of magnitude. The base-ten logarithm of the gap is 0.60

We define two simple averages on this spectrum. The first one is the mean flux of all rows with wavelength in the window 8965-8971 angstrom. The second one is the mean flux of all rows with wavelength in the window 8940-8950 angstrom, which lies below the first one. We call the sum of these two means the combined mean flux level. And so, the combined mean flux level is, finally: 579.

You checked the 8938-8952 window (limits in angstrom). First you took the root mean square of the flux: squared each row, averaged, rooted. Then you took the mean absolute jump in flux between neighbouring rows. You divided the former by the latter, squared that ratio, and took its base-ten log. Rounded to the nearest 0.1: 5.3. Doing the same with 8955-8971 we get 4.9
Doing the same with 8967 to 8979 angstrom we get 5.7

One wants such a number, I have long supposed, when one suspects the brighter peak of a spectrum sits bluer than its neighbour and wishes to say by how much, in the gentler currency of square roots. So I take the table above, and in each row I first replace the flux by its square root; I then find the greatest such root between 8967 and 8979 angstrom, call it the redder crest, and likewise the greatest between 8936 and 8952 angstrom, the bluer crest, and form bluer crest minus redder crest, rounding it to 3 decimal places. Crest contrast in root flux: 0.117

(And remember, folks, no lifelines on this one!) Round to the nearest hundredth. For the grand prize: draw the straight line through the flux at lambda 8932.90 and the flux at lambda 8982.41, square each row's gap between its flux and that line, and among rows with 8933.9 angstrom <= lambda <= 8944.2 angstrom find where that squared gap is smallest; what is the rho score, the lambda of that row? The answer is 8934.96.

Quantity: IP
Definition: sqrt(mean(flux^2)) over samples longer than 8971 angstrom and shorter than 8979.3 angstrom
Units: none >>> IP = 286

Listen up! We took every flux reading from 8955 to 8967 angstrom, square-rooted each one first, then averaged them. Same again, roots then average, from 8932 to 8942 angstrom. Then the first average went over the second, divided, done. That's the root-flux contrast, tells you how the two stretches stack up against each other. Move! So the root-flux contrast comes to 1.001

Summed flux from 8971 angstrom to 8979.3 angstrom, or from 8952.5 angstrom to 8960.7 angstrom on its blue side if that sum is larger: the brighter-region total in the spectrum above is 1175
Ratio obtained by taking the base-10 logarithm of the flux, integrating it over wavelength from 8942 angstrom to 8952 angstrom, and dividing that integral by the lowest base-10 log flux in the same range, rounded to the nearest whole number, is 10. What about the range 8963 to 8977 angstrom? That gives 14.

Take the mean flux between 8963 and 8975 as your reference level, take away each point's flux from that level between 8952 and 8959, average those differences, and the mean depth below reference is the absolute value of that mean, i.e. 5.5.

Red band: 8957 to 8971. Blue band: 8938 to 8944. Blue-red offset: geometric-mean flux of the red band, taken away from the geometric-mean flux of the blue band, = 0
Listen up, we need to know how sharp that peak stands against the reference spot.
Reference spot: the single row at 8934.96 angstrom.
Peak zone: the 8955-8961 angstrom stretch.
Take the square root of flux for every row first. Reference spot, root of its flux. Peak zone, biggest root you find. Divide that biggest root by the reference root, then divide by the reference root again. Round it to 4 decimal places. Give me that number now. 0.0585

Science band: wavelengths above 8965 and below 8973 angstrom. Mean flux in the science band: 288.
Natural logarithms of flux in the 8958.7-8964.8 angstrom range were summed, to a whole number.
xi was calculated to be 17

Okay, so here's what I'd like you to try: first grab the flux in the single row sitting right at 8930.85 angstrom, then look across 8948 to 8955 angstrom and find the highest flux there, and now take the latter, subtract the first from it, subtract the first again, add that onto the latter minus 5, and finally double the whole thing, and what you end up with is -10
